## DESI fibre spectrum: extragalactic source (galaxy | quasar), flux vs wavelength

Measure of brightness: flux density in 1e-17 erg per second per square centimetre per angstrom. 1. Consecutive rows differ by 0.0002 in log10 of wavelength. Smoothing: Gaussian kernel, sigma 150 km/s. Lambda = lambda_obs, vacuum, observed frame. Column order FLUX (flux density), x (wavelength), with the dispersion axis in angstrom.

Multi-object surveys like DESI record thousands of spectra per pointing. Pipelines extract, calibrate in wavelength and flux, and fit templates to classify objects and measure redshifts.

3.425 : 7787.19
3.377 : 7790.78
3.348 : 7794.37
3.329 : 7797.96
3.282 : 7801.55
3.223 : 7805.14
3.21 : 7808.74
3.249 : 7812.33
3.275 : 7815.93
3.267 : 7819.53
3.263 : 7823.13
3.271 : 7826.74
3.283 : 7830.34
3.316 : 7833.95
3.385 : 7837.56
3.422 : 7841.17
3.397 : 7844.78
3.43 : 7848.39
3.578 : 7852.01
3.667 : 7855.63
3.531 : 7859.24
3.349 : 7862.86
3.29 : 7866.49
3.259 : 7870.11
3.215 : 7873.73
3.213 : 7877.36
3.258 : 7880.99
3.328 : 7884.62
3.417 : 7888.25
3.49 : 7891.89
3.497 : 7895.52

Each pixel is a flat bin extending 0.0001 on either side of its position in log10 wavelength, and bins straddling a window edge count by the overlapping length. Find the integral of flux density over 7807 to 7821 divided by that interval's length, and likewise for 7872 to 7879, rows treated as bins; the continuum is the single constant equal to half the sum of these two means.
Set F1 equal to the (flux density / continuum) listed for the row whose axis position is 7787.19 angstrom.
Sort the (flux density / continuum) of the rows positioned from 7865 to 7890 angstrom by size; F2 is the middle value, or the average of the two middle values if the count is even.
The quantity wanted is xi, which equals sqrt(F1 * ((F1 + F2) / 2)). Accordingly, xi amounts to 1.047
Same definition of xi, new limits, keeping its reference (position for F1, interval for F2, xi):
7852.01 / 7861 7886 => 1.082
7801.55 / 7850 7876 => 1.021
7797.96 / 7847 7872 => 1.038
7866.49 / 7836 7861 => 1.029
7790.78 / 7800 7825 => 1.036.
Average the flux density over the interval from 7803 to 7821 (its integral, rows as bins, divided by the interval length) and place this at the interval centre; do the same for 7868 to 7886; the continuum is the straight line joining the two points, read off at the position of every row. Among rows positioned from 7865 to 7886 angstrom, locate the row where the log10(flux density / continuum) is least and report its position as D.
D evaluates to 7877.36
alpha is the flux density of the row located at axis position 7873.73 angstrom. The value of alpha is 3.215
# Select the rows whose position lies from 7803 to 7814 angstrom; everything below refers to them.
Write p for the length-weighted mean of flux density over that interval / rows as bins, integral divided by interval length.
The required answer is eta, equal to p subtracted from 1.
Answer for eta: -2.23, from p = 3.23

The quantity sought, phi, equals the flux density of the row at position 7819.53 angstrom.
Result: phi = 3.267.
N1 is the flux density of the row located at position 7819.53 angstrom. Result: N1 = 3.267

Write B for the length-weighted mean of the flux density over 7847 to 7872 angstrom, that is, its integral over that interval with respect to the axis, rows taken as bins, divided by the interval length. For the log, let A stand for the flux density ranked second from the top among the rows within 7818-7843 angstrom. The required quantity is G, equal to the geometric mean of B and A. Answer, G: 3.41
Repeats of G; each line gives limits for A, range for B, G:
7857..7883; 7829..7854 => 3.38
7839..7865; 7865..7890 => 3.43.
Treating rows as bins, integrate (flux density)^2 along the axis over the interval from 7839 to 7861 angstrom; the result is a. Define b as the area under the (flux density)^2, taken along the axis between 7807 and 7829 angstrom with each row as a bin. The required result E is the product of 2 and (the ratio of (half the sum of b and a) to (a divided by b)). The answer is 435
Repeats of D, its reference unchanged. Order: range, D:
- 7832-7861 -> 7833.95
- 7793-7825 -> 7808.74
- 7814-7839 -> 7823.13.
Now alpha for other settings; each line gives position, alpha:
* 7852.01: 3.578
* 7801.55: 3.282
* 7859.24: 3.531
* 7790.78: 3.377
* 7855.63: 3.667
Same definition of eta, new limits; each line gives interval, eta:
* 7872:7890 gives -2.29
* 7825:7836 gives -2.29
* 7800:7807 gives -2.25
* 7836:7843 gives -2.41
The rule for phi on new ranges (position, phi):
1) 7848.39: 3.43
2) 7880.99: 3.258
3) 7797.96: 3.329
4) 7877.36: 3.213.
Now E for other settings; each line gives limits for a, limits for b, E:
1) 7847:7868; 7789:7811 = 463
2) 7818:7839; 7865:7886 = 441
